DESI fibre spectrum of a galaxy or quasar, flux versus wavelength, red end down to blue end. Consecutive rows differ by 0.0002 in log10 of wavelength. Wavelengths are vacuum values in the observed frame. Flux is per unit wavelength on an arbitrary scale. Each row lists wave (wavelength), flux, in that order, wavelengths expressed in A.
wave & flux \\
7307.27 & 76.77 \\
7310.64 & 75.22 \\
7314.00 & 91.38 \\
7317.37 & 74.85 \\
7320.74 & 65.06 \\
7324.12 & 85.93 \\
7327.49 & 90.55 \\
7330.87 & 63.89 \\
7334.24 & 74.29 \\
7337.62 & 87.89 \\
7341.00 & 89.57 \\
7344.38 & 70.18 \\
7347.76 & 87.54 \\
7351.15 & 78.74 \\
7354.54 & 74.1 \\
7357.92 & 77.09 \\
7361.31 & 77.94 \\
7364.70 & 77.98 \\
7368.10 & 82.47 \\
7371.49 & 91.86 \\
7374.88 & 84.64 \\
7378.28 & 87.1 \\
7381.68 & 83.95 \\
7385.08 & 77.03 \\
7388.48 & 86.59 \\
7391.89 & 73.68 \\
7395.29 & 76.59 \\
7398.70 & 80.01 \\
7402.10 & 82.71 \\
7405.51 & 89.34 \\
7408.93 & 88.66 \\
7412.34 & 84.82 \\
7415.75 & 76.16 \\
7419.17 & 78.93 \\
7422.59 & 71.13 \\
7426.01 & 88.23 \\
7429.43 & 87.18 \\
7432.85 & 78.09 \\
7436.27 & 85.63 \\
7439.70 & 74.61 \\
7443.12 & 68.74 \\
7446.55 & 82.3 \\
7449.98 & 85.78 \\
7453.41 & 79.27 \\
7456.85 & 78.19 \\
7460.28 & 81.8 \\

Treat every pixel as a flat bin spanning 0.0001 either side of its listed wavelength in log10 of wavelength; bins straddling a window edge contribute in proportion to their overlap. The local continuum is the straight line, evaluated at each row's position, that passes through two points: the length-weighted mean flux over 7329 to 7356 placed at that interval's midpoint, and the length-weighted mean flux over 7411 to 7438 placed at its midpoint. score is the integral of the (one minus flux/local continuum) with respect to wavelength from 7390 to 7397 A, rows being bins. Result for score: 0.41 A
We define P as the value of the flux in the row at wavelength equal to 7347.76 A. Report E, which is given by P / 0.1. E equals 875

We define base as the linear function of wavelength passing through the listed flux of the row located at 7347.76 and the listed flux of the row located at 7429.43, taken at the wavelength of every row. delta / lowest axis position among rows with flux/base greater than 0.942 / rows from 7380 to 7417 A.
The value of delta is 7381.68 A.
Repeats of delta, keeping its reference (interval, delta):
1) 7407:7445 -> 7408.93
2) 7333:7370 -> 7337.62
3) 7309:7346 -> 7314.00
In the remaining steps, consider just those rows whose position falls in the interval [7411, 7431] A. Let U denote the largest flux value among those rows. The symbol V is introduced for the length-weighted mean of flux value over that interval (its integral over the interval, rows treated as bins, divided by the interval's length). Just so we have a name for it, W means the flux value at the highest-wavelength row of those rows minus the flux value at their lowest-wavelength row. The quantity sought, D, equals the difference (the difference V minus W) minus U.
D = -10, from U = 88.23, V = 81.0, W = 2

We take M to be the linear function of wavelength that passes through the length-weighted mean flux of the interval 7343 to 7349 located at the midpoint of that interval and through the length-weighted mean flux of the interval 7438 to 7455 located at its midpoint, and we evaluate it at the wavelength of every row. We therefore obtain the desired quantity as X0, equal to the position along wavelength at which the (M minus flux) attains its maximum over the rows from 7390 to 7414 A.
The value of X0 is 7391.89 A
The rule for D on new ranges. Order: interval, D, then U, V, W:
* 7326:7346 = 9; 90.55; 79.3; -20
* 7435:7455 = 0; 85.78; 79.3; -6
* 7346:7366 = 1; 87.54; 78.9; -10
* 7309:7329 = -26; 91.38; 80.4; 15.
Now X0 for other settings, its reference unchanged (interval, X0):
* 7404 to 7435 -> 7422.59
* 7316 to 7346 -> 7330.87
